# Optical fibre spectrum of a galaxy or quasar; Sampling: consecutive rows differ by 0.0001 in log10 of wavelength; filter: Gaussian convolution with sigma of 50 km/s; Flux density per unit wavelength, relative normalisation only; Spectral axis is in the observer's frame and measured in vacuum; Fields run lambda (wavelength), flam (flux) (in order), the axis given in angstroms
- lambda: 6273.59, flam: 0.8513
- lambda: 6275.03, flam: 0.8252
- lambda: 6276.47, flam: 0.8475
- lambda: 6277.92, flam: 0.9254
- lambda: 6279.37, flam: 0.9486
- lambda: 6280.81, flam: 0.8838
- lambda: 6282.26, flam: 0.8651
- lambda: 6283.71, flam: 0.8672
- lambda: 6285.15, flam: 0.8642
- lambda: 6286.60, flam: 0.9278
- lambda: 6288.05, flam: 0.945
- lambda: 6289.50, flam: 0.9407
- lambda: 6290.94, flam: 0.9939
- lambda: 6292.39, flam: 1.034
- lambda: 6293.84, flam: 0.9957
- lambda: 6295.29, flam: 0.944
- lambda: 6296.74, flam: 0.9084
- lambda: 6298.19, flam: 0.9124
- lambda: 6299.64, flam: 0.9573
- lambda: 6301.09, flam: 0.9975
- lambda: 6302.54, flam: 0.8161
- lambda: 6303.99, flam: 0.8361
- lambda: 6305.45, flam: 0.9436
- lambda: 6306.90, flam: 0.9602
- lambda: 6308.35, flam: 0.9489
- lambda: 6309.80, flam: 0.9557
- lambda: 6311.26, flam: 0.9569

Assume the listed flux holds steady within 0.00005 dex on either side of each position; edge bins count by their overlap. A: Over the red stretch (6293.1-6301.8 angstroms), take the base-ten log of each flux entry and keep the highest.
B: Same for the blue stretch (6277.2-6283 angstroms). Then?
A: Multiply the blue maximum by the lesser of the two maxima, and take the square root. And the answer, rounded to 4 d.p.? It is 0.0229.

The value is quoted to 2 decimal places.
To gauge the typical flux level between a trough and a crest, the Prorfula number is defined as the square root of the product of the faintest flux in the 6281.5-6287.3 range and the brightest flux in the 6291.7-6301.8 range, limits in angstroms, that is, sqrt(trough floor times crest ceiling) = 0.95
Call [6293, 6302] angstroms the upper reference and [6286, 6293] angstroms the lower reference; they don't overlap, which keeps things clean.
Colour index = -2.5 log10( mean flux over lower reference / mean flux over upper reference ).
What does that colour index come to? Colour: -0.02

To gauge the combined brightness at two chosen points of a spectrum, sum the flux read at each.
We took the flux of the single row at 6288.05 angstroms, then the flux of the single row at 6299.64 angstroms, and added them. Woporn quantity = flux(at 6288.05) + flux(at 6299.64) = 1.90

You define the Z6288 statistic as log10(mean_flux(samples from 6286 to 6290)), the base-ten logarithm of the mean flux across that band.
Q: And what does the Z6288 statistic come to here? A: -0.028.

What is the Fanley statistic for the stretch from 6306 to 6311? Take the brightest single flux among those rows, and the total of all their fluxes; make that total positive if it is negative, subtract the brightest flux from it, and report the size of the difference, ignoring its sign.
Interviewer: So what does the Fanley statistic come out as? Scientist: 1.905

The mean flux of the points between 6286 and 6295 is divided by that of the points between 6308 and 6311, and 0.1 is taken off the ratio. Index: 0.92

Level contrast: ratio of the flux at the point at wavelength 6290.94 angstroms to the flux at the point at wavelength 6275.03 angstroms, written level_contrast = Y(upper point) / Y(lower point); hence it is 1.20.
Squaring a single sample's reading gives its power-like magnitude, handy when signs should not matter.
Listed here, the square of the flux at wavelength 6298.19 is 0.83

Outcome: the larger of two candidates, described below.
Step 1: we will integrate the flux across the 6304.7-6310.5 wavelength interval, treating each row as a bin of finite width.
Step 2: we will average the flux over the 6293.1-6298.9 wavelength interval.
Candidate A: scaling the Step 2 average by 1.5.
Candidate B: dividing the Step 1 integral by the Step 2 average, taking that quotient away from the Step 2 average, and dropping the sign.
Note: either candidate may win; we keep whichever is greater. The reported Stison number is 4.9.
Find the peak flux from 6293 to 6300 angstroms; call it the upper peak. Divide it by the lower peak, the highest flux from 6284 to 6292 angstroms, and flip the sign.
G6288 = -1.00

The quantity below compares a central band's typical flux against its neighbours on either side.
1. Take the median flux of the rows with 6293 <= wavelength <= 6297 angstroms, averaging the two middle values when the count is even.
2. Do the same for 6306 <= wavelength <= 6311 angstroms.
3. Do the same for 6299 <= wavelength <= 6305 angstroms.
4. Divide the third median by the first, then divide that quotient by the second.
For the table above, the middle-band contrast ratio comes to 0.99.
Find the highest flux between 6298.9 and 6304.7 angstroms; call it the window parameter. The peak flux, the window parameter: 0.9975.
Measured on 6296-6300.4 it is 0.9573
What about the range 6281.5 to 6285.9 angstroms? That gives 0.8672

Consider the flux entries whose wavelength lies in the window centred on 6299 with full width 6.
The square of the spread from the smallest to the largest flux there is 0.0079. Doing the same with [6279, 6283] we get 0.0070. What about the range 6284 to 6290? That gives 0.0065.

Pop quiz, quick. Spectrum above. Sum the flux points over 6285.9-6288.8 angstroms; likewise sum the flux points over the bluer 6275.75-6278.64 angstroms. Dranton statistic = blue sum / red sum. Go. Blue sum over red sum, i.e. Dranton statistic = 0.95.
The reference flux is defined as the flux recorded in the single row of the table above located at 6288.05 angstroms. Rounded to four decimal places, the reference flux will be 0.9450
